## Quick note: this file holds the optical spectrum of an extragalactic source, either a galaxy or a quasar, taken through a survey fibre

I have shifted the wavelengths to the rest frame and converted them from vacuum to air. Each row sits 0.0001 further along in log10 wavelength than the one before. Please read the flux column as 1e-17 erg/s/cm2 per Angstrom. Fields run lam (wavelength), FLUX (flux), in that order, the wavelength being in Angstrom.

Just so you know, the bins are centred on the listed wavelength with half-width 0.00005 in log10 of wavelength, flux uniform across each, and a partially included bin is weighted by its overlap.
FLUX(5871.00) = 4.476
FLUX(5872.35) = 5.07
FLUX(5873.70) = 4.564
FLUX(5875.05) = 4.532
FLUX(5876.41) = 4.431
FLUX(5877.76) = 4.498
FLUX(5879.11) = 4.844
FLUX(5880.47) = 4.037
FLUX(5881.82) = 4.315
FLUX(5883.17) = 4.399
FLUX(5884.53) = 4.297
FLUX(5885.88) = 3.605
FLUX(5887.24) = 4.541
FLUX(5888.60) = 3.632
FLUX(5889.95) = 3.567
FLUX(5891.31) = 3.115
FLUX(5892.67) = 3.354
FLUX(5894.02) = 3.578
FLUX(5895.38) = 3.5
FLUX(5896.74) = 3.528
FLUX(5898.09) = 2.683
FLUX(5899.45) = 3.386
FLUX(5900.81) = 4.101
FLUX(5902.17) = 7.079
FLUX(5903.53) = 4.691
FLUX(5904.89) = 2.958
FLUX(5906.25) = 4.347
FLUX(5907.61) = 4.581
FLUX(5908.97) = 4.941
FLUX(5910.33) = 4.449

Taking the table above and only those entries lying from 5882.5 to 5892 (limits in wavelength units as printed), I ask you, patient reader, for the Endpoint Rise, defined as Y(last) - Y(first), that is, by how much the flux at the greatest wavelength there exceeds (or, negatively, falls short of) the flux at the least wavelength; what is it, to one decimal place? -1.3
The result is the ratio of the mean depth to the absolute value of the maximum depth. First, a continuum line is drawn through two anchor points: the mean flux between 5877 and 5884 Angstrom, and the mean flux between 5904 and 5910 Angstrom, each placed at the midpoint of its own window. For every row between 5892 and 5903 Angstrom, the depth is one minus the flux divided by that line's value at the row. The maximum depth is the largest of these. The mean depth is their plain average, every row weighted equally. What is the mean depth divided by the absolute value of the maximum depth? 0.2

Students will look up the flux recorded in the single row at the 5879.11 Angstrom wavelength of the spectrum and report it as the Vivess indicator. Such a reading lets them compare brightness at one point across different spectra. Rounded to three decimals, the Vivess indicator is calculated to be 4.844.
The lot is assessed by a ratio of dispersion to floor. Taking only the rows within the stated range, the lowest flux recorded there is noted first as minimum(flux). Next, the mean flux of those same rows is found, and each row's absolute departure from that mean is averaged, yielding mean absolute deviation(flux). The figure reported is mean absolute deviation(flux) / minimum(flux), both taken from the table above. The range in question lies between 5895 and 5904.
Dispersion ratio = 0.37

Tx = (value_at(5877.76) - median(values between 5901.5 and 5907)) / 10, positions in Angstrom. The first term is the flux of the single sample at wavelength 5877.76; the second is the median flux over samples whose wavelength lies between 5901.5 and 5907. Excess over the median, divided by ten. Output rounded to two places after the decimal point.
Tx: 0.00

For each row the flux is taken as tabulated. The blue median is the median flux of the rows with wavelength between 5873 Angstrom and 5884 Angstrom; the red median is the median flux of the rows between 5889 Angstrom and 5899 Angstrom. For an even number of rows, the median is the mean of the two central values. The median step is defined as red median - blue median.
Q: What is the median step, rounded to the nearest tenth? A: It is -1.0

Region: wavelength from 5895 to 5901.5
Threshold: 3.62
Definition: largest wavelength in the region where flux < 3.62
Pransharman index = 5899.45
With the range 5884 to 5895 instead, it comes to 5894.02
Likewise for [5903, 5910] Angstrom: 5904.89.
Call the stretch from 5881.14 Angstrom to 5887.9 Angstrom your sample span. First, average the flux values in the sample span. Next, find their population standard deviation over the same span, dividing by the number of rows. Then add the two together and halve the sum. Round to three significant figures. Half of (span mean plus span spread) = 2.28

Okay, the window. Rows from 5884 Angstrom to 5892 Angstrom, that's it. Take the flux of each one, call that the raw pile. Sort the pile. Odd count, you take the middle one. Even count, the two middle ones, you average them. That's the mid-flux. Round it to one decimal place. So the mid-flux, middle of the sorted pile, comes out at 3.6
